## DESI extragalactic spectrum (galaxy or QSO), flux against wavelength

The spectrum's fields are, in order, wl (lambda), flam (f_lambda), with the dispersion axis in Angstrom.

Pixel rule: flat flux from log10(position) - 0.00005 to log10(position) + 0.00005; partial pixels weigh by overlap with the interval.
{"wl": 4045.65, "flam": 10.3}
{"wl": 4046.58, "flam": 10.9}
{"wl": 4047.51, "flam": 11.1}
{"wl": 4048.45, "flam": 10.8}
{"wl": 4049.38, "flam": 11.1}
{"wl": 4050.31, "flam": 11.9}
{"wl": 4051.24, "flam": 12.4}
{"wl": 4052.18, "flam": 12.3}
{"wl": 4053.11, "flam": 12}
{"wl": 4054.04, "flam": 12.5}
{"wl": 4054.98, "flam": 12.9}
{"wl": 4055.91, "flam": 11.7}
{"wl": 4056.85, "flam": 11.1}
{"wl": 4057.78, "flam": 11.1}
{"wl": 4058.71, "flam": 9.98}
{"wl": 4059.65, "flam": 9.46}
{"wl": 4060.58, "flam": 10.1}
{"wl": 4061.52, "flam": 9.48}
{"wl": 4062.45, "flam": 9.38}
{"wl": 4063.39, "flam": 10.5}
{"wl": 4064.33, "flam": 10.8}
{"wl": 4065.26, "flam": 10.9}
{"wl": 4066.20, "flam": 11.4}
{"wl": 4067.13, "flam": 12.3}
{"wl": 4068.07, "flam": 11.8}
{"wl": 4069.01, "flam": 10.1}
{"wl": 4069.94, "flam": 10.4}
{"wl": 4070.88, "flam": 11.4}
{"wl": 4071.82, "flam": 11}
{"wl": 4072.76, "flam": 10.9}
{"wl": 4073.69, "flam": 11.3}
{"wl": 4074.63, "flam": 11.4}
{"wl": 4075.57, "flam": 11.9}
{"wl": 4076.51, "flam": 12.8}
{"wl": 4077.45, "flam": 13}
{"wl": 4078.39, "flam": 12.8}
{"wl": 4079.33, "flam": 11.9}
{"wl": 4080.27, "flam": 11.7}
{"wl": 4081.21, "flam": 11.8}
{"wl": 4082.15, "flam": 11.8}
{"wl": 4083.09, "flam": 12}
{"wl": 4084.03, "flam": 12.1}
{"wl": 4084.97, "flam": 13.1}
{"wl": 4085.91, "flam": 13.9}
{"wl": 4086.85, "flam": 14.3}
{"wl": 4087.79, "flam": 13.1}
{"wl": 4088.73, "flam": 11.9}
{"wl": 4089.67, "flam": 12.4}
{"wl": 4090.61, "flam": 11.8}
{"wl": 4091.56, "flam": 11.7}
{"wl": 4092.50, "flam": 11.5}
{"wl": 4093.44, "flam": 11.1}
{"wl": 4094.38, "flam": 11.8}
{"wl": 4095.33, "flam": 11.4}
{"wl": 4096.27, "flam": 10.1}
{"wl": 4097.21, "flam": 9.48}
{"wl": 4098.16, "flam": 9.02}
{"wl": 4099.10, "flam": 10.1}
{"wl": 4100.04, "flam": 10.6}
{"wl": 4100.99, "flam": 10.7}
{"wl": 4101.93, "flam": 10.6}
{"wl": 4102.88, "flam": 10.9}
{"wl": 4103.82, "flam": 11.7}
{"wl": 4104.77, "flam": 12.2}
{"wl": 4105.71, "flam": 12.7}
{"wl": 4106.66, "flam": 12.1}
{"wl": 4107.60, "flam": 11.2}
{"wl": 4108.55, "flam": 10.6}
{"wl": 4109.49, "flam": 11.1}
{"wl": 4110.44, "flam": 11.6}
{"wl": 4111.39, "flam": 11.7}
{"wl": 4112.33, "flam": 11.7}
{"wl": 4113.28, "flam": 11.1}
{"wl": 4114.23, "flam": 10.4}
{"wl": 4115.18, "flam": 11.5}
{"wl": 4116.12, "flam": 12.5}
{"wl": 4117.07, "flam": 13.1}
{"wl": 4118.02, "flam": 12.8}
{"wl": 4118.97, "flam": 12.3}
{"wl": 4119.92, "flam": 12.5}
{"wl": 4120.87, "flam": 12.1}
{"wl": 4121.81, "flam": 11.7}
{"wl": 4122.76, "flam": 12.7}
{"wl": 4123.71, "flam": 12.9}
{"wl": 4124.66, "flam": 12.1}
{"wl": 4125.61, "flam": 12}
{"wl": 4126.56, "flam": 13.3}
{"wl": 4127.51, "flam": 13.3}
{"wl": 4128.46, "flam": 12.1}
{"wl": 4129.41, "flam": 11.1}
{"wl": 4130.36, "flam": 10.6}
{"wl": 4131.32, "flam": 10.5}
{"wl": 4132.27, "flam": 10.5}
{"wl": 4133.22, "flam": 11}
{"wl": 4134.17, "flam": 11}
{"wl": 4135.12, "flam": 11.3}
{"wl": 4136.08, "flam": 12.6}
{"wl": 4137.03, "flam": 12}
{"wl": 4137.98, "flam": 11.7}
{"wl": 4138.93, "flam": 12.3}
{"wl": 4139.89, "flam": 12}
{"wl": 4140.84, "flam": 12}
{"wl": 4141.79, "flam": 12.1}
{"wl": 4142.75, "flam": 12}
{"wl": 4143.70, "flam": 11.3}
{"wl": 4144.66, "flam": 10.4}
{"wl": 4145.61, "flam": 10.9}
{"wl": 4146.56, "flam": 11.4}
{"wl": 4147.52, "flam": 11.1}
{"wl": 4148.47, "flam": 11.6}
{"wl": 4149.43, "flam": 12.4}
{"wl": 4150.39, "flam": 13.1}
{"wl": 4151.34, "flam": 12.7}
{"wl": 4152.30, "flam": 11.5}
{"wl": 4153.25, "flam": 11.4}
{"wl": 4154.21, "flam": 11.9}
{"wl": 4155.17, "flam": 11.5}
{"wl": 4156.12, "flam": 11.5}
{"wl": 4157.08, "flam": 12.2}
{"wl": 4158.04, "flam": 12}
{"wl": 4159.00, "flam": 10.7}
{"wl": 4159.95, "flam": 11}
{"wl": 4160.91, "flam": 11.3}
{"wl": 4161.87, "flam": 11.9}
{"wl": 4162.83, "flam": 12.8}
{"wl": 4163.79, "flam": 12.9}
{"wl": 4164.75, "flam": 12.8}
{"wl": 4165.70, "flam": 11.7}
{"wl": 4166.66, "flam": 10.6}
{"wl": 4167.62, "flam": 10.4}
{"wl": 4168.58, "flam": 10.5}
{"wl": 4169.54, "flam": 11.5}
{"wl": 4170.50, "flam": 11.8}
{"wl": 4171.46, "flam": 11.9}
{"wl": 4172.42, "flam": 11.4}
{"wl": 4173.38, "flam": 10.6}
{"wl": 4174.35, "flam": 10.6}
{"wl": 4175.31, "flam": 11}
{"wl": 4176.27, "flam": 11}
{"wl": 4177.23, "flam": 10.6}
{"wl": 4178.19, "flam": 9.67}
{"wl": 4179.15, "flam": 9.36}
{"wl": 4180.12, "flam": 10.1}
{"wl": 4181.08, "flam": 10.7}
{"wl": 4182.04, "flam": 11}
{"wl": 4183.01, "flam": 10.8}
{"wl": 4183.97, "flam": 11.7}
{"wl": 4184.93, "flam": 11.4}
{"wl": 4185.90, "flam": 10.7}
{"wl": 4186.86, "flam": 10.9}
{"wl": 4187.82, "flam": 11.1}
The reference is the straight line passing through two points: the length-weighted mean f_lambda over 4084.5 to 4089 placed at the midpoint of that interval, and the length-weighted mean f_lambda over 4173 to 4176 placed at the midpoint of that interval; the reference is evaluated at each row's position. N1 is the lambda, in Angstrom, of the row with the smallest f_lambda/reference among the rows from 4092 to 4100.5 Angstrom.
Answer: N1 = 4098.16 Angstrom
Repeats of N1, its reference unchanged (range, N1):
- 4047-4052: 4048.45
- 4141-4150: 4144.66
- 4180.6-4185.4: 4181.08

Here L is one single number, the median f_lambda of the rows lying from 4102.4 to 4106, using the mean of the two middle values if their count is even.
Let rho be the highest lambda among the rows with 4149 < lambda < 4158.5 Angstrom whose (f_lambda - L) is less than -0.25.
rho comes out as 4156.12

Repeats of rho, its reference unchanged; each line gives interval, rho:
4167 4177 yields 4176.27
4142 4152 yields 4148.47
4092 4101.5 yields 4100.99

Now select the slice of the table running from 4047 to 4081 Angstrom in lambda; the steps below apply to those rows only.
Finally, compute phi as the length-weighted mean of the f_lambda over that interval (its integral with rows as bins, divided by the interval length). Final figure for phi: 11.3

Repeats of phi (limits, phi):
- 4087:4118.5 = 11.4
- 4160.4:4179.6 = 11.2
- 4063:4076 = 11.2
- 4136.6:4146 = 11.7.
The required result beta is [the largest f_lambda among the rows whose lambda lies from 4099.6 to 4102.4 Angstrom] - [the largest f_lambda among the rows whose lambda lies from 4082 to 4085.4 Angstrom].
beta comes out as -2.4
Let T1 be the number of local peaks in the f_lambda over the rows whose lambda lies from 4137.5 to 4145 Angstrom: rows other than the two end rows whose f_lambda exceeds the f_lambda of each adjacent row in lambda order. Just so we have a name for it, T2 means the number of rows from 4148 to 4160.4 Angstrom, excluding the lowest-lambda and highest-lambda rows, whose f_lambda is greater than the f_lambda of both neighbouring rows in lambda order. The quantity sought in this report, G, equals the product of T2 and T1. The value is 6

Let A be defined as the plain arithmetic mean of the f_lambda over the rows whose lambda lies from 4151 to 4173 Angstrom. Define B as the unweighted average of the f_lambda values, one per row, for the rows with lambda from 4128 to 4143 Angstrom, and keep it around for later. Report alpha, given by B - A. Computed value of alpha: -0.1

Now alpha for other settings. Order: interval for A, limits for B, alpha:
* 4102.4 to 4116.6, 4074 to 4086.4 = 0.8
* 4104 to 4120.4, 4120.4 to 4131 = 0.3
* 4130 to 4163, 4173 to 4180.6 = -1.2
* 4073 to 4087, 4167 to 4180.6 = -1.6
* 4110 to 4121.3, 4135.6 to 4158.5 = -0.1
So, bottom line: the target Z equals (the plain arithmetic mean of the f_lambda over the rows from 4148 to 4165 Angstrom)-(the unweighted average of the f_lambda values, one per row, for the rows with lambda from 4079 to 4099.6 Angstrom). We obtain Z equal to 0.23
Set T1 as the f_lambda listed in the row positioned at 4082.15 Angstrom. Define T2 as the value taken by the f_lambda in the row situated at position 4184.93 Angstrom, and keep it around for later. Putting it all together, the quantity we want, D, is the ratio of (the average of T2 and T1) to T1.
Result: 0.98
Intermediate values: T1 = 11.8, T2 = 11.4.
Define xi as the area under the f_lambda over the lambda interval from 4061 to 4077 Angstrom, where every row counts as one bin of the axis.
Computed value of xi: 177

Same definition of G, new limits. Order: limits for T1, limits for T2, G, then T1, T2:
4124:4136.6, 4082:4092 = 0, 0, 2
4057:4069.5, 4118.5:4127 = 4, 2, 2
